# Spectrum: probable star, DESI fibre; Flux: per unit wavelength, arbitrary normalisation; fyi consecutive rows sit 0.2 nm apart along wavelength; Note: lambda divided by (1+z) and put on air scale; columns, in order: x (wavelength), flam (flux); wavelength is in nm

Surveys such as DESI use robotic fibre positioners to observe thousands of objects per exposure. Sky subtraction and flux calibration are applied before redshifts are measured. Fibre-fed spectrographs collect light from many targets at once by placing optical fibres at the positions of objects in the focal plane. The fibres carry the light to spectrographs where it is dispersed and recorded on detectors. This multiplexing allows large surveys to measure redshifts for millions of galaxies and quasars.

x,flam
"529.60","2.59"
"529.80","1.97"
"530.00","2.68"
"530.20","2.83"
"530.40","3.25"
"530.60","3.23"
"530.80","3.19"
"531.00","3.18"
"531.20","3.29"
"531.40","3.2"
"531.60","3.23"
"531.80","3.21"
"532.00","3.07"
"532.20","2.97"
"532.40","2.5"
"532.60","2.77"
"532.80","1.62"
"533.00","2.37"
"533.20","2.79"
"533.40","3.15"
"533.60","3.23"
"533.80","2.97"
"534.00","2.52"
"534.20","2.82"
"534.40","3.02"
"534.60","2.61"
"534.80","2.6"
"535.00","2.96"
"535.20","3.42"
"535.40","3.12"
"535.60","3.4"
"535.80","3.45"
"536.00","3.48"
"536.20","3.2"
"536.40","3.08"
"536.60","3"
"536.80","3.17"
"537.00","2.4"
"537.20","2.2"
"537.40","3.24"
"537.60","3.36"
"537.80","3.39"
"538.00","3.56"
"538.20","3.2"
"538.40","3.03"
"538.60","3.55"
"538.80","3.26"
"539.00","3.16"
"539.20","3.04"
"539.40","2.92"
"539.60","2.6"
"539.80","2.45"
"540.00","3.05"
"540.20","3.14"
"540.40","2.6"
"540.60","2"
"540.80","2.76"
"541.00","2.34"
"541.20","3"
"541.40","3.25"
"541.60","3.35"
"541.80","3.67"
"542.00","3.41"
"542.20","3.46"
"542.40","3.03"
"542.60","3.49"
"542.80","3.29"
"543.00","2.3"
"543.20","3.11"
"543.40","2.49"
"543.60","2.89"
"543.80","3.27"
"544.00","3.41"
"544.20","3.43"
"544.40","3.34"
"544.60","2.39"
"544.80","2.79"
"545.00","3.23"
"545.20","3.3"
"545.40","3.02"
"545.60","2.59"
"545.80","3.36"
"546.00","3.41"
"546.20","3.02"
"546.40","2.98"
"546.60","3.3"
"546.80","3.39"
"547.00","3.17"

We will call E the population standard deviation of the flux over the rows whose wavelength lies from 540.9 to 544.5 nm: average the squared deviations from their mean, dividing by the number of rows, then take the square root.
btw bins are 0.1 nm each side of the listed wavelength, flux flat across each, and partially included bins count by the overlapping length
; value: 0.39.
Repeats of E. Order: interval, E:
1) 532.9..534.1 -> 0.31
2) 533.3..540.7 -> 0.38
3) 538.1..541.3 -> 0.38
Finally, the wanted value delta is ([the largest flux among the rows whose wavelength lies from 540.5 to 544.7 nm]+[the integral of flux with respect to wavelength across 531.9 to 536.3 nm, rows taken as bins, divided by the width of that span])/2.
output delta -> 3.29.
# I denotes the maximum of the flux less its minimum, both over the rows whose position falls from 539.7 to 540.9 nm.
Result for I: 1.14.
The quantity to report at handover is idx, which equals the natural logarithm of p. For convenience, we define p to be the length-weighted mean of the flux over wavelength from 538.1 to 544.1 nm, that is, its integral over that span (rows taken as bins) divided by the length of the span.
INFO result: 1.10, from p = 3.02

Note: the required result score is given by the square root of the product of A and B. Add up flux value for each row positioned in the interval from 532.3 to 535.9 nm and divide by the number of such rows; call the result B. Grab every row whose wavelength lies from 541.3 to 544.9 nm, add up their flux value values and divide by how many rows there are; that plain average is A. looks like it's 2.99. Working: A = 3.13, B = 2.85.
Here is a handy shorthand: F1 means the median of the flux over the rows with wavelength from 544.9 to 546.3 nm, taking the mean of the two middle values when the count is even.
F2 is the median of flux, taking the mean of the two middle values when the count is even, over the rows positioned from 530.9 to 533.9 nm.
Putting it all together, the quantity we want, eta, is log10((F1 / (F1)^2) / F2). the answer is -1.00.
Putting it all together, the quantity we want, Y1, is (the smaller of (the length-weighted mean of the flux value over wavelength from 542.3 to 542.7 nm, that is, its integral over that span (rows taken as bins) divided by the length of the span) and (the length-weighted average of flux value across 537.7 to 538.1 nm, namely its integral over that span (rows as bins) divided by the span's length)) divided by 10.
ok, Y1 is 0.33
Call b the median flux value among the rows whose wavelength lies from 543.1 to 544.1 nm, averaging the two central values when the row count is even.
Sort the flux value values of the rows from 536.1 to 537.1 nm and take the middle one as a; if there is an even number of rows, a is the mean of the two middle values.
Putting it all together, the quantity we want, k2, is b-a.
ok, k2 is 0.03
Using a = 3.08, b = 3.11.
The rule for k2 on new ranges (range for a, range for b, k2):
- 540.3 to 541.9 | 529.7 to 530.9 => 0.13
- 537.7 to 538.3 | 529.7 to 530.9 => -0.38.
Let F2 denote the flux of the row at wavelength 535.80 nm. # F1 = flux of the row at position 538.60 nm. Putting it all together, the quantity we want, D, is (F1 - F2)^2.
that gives 0.010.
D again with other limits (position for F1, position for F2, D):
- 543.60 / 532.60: 0.014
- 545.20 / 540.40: 0.490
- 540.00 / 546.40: 0.005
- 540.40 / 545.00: 0.397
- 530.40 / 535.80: 0.040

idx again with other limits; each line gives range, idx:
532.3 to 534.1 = 0.98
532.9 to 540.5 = 1.10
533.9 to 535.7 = 1.08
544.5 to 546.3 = 1.10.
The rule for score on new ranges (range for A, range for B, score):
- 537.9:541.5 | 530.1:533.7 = 2.94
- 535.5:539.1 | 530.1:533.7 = 3.06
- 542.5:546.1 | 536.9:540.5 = 3.03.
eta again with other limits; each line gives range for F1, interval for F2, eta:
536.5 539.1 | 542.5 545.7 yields -1.01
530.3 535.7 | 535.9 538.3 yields -0.99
